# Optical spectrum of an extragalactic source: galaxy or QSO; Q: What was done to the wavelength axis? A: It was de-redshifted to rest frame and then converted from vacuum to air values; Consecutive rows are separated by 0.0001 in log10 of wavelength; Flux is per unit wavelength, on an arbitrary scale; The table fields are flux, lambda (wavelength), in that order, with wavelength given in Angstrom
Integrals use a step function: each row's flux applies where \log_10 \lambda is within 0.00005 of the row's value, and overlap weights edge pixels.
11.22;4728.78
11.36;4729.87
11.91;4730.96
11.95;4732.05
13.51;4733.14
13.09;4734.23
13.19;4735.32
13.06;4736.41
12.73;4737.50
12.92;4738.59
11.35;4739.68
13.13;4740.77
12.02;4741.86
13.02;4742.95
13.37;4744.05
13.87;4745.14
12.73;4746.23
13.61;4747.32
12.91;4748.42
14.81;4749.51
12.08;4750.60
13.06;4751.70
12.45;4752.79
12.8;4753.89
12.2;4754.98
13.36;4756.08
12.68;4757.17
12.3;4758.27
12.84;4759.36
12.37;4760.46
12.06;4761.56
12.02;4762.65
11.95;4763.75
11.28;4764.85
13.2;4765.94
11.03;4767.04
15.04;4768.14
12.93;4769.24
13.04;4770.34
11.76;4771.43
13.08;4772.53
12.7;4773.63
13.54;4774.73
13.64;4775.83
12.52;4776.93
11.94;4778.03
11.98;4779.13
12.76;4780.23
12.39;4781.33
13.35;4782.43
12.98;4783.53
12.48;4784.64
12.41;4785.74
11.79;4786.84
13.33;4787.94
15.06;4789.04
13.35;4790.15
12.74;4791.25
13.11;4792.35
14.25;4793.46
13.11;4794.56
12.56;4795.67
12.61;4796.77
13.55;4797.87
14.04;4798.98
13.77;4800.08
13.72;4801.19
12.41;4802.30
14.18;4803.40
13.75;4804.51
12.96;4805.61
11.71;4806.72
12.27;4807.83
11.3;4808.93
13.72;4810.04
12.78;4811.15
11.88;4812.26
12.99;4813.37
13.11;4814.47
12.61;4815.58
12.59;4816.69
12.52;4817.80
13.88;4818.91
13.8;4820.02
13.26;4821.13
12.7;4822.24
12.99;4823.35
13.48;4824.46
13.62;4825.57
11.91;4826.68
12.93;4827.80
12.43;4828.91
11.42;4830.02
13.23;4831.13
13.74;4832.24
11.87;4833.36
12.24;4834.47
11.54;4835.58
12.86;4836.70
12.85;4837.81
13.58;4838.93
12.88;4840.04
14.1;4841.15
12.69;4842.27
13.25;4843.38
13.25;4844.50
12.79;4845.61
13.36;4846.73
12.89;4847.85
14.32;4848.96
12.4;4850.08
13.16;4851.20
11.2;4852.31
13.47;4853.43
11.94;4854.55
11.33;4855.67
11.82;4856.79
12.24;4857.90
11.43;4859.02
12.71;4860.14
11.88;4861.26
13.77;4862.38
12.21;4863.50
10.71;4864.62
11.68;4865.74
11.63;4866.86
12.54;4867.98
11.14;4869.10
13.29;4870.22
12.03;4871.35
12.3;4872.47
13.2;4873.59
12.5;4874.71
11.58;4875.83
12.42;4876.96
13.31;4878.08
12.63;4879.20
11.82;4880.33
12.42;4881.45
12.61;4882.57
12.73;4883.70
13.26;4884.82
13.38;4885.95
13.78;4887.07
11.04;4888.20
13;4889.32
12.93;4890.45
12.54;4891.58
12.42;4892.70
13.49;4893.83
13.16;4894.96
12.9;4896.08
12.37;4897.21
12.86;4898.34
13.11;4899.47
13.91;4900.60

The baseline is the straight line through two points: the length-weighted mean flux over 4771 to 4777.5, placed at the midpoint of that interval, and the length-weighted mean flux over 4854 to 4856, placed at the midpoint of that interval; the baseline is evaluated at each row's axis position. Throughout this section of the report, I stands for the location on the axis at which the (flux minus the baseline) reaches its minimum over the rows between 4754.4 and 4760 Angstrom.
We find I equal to 4754.98 Angstrom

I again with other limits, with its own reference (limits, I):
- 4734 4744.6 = 4739.68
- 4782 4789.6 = 4786.84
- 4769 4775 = 4771.43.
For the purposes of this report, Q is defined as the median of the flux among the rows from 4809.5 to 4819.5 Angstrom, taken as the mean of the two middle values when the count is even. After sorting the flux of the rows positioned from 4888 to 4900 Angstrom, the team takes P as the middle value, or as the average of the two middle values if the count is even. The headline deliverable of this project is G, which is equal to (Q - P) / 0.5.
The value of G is -0.24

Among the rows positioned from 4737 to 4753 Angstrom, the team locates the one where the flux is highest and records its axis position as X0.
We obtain 4749.51 Angstrom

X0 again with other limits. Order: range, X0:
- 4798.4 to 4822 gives 4803.40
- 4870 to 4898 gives 4887.07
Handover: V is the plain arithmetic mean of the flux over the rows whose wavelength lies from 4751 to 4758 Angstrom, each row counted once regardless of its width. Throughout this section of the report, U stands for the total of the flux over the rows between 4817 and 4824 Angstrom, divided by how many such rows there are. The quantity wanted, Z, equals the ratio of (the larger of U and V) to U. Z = 1.00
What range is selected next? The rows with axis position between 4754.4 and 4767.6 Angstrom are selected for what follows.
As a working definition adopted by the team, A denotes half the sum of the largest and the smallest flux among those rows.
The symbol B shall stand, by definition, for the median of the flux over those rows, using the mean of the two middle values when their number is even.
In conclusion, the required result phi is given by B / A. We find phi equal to 1.00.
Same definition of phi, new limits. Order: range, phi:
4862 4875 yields 1.00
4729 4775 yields 0.98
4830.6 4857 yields 1.01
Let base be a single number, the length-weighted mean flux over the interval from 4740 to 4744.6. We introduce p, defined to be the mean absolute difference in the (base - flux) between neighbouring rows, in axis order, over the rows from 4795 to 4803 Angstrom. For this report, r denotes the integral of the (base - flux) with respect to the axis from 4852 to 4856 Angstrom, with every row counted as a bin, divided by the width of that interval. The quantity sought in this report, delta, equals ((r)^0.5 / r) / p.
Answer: 2.25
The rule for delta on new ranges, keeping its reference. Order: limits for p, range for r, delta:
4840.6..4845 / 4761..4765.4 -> 1.54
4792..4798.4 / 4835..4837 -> 1.57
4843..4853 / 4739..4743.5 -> 1.64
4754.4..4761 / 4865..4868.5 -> 1.60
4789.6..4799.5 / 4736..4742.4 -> 2.82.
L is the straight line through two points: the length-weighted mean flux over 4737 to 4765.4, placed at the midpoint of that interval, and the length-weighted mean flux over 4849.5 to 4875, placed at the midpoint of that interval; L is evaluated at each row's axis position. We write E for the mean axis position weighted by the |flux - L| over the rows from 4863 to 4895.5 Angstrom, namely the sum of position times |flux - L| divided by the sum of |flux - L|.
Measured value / 4881.0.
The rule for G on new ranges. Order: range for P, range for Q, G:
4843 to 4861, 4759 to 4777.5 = -0.10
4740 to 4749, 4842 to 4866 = -1.06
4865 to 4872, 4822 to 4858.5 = 2.01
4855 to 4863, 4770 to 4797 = 1.76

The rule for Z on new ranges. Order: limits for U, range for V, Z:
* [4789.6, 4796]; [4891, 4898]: 1.00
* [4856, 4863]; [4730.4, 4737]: 1.04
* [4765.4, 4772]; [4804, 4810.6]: 1.00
